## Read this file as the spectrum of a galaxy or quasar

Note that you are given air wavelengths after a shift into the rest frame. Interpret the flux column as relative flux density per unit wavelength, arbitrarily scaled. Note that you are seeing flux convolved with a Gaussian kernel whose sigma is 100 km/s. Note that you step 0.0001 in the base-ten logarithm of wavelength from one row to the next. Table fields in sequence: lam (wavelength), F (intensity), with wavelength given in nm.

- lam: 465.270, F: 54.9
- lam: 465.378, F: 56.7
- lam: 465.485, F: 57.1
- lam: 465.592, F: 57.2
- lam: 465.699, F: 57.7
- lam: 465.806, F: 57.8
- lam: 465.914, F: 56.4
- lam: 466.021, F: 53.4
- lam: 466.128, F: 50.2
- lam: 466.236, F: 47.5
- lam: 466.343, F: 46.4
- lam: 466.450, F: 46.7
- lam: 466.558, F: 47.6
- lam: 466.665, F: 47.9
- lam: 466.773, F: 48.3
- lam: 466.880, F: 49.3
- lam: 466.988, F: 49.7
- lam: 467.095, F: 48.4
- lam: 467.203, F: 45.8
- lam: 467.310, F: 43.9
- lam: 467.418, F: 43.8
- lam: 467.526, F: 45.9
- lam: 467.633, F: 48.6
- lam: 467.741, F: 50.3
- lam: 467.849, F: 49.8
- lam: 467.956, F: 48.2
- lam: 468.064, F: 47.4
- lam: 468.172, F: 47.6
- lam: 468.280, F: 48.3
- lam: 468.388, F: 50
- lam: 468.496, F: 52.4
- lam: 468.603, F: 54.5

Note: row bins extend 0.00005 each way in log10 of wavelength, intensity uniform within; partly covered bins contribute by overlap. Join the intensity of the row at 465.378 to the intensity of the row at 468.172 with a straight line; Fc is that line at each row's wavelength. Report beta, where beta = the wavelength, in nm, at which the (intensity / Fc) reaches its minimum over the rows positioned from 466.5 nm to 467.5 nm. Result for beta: 467.310 nm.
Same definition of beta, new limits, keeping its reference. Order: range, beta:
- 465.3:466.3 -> 466.236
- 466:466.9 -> 466.343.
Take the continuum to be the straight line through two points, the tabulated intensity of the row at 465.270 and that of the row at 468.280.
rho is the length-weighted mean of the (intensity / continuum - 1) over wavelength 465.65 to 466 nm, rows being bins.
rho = 0.06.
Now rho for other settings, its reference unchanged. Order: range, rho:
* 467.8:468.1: -0.01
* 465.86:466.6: -0.06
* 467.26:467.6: -0.11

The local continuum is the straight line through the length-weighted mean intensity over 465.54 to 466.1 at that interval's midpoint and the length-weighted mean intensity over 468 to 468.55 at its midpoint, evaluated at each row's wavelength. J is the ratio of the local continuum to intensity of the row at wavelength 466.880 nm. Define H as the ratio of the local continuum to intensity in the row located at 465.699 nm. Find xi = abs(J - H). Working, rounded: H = 0.98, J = 1.08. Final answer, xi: 0.098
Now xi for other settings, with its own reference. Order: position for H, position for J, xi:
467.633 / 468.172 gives 0.011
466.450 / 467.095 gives 0.080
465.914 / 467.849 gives 0.019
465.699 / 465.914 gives 0.012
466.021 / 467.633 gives 0.007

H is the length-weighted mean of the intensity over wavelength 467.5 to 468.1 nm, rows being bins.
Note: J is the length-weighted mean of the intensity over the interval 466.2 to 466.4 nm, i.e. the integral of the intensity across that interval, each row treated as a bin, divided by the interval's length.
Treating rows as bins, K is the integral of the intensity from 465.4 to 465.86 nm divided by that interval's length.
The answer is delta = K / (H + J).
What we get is 0.60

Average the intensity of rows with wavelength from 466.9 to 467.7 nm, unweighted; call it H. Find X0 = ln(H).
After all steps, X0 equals 3.84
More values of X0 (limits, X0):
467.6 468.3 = 3.88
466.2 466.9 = 3.86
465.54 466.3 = 3.99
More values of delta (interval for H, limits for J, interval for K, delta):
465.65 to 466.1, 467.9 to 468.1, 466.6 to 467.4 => 0.46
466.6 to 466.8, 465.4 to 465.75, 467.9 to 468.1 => 0.46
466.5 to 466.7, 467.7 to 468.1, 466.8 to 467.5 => 0.48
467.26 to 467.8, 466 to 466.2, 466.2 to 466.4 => 0.48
